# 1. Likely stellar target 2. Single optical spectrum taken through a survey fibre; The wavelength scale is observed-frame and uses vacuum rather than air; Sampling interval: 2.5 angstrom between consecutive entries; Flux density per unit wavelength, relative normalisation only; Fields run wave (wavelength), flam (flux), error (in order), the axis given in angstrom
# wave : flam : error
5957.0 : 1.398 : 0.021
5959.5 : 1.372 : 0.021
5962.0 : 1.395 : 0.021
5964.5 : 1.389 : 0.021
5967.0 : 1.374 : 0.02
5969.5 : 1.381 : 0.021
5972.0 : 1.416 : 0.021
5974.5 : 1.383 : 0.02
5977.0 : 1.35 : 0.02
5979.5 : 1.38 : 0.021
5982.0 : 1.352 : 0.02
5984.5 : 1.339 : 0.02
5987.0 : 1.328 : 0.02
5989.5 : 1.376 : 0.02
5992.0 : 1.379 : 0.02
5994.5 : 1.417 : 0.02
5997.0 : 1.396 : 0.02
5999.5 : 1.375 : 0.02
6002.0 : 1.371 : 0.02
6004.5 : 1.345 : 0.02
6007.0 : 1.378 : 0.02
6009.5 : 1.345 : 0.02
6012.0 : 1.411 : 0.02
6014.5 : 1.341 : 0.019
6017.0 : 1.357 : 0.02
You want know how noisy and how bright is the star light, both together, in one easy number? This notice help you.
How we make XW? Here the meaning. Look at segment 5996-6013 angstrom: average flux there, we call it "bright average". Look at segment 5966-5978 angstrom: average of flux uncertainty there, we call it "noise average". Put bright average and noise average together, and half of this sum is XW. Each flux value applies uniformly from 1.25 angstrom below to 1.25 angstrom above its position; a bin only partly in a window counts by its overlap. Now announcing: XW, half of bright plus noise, 0.697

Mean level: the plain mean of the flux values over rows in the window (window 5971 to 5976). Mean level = 1.40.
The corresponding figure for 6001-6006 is 1.36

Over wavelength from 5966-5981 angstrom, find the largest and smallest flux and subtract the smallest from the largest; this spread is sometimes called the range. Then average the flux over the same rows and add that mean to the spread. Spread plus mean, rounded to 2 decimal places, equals 1.45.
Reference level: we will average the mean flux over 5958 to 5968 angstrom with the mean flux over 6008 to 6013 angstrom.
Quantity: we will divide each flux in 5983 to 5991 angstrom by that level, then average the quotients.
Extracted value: 0.98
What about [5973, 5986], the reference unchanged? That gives 0.99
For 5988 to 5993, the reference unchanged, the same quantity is 1.00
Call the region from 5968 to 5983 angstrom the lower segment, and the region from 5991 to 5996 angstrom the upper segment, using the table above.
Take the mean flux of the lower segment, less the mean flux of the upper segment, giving -0.021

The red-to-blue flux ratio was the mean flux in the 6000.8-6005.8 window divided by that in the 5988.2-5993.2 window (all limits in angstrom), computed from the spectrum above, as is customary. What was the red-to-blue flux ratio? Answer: 0.986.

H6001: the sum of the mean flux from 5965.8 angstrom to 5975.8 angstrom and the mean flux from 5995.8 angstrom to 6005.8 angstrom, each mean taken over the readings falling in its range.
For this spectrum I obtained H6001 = 2.76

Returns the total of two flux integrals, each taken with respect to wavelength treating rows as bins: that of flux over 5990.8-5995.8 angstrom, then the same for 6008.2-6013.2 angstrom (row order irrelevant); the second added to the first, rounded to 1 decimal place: 13.9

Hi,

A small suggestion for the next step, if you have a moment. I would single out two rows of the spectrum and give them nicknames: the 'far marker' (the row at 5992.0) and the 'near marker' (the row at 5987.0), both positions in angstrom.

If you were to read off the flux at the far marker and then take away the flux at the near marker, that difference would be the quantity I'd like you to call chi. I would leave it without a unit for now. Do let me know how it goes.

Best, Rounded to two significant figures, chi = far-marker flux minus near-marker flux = 0.051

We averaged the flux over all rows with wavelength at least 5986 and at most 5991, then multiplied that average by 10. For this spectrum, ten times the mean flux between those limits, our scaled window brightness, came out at 13.5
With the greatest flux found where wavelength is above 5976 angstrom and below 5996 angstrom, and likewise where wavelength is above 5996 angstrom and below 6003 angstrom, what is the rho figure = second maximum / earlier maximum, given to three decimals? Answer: 0.985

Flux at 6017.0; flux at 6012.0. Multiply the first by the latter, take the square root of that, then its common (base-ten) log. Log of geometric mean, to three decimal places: 0.141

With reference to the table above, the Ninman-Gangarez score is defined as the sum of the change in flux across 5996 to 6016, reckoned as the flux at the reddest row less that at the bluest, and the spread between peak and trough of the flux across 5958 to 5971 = -0.032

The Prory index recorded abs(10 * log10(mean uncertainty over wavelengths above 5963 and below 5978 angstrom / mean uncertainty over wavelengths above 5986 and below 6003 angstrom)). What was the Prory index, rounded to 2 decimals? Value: 0.11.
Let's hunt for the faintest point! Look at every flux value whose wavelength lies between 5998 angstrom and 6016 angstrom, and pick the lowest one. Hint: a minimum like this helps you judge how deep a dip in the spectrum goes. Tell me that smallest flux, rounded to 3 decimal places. 1.341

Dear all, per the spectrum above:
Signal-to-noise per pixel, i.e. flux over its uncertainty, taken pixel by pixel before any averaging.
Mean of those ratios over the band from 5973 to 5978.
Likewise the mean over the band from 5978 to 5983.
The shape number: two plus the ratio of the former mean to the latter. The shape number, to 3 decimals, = 3.025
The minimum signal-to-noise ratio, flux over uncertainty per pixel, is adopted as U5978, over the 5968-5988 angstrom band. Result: 65.7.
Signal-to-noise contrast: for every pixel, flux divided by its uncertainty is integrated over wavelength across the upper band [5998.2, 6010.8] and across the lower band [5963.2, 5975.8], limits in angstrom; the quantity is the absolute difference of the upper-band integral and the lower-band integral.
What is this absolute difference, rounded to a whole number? 9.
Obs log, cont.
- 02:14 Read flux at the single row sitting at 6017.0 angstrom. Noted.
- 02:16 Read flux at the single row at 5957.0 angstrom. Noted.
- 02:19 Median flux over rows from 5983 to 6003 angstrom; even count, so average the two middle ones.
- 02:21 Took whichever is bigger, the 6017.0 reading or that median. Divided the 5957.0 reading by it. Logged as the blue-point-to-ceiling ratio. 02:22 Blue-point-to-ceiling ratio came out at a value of 1.02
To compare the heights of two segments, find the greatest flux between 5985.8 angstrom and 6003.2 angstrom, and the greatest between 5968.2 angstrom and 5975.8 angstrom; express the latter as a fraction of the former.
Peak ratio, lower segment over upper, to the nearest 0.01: 1.00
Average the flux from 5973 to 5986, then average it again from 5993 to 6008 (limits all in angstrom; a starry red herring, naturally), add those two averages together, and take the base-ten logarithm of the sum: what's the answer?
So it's 0.438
